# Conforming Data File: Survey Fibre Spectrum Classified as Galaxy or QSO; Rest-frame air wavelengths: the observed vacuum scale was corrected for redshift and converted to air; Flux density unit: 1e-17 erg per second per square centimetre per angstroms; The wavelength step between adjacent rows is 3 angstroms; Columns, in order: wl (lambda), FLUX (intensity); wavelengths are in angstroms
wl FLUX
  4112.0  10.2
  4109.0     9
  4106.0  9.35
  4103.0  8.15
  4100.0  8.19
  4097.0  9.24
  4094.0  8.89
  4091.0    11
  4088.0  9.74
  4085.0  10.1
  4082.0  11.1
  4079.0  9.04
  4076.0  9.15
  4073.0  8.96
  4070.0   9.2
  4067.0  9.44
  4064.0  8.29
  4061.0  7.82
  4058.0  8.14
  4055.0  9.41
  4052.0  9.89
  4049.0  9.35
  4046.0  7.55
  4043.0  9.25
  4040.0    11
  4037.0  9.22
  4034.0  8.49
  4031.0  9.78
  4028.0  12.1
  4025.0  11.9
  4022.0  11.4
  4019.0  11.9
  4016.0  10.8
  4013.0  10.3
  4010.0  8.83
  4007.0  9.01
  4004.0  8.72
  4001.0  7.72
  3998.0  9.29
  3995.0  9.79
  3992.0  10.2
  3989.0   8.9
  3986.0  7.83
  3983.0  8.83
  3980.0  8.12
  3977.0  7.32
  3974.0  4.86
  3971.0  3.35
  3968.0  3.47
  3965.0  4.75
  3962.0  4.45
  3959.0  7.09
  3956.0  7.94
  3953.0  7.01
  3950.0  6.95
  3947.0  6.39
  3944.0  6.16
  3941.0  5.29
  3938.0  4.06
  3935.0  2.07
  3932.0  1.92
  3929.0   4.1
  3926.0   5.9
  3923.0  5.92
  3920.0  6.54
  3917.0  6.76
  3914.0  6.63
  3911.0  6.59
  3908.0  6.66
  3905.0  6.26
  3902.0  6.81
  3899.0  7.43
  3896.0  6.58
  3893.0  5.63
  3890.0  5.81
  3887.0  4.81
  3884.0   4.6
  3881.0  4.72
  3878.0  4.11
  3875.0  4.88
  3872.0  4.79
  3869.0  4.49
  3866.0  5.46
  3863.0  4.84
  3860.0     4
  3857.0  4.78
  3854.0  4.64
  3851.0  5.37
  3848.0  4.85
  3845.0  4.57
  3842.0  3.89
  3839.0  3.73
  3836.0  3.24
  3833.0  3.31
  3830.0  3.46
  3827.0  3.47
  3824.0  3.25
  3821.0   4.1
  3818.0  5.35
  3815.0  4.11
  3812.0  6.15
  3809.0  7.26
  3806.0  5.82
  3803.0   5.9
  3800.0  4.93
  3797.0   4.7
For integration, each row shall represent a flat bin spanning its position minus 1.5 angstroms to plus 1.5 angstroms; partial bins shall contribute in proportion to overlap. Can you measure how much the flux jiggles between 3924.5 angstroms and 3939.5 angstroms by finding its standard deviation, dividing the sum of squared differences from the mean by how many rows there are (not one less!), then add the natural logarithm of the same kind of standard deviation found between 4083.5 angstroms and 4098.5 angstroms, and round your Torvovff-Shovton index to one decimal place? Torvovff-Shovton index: 1.2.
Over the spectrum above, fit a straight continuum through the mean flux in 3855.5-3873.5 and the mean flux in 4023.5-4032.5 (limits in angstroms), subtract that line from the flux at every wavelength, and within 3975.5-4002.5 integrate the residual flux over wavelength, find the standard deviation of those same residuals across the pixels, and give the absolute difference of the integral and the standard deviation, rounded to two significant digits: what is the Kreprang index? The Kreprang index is 29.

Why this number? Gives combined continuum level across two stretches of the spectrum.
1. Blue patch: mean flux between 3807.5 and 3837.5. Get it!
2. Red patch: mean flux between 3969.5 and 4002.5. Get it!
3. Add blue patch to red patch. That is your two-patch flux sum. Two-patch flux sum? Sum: 12.2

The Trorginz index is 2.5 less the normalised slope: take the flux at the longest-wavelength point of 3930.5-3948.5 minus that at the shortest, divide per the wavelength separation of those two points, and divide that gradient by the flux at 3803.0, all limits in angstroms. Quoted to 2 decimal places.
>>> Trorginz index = 2.45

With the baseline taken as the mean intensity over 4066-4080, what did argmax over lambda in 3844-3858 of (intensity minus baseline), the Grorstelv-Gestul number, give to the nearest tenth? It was 3851.0 angstroms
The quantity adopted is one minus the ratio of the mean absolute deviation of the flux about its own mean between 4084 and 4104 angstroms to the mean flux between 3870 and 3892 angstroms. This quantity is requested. 0.83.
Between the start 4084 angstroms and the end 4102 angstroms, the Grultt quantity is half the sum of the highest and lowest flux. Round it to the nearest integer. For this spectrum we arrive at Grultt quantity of 10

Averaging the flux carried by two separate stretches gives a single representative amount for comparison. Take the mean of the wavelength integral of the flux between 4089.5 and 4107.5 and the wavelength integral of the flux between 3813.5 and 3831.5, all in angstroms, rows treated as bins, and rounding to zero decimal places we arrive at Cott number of 118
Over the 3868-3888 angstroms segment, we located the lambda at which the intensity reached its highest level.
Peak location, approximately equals 3875.0 angstroms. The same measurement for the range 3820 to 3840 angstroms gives 3821.0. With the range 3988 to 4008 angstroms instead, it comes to 3992.0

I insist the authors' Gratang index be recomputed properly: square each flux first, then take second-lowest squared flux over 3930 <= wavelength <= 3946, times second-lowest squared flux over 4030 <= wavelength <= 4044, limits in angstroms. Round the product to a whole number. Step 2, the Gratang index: 364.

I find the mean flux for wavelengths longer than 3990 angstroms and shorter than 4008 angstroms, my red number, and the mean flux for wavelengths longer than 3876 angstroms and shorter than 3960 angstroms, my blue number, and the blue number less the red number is -3.4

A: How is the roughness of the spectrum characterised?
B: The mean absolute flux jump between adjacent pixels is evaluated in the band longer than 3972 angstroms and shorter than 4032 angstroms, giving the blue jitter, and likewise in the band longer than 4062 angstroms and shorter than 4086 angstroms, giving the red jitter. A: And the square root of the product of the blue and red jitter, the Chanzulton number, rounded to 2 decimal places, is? 0.82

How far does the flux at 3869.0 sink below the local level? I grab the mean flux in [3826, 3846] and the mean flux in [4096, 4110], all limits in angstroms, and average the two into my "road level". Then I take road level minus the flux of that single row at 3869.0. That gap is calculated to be 1.7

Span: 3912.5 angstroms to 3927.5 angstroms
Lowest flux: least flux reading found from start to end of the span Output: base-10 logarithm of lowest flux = 0.77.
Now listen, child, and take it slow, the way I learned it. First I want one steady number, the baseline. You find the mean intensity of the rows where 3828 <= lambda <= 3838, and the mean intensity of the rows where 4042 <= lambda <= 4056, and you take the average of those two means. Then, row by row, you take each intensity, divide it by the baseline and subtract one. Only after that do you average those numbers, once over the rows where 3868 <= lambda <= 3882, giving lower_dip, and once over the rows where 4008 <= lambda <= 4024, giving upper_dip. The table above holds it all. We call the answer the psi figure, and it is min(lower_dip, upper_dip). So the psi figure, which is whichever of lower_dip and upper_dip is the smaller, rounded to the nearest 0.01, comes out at -0.26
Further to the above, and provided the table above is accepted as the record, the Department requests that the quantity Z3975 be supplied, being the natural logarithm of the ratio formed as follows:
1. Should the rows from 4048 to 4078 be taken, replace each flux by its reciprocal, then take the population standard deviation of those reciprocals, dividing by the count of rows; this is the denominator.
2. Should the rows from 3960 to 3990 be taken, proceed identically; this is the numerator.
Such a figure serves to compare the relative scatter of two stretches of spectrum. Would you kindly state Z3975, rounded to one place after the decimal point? 2.1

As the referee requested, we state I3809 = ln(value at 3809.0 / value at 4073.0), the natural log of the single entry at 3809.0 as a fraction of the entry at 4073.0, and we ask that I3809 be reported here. -0.2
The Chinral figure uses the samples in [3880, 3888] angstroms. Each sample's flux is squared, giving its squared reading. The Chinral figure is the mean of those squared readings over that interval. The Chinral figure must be 22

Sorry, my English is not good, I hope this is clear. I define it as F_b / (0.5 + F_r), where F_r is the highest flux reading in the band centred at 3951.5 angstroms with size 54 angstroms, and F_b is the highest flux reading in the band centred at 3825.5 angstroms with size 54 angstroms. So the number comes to 0.86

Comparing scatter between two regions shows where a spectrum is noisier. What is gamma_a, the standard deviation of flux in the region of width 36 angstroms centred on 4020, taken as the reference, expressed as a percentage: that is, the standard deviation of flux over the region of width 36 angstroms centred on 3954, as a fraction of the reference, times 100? 113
